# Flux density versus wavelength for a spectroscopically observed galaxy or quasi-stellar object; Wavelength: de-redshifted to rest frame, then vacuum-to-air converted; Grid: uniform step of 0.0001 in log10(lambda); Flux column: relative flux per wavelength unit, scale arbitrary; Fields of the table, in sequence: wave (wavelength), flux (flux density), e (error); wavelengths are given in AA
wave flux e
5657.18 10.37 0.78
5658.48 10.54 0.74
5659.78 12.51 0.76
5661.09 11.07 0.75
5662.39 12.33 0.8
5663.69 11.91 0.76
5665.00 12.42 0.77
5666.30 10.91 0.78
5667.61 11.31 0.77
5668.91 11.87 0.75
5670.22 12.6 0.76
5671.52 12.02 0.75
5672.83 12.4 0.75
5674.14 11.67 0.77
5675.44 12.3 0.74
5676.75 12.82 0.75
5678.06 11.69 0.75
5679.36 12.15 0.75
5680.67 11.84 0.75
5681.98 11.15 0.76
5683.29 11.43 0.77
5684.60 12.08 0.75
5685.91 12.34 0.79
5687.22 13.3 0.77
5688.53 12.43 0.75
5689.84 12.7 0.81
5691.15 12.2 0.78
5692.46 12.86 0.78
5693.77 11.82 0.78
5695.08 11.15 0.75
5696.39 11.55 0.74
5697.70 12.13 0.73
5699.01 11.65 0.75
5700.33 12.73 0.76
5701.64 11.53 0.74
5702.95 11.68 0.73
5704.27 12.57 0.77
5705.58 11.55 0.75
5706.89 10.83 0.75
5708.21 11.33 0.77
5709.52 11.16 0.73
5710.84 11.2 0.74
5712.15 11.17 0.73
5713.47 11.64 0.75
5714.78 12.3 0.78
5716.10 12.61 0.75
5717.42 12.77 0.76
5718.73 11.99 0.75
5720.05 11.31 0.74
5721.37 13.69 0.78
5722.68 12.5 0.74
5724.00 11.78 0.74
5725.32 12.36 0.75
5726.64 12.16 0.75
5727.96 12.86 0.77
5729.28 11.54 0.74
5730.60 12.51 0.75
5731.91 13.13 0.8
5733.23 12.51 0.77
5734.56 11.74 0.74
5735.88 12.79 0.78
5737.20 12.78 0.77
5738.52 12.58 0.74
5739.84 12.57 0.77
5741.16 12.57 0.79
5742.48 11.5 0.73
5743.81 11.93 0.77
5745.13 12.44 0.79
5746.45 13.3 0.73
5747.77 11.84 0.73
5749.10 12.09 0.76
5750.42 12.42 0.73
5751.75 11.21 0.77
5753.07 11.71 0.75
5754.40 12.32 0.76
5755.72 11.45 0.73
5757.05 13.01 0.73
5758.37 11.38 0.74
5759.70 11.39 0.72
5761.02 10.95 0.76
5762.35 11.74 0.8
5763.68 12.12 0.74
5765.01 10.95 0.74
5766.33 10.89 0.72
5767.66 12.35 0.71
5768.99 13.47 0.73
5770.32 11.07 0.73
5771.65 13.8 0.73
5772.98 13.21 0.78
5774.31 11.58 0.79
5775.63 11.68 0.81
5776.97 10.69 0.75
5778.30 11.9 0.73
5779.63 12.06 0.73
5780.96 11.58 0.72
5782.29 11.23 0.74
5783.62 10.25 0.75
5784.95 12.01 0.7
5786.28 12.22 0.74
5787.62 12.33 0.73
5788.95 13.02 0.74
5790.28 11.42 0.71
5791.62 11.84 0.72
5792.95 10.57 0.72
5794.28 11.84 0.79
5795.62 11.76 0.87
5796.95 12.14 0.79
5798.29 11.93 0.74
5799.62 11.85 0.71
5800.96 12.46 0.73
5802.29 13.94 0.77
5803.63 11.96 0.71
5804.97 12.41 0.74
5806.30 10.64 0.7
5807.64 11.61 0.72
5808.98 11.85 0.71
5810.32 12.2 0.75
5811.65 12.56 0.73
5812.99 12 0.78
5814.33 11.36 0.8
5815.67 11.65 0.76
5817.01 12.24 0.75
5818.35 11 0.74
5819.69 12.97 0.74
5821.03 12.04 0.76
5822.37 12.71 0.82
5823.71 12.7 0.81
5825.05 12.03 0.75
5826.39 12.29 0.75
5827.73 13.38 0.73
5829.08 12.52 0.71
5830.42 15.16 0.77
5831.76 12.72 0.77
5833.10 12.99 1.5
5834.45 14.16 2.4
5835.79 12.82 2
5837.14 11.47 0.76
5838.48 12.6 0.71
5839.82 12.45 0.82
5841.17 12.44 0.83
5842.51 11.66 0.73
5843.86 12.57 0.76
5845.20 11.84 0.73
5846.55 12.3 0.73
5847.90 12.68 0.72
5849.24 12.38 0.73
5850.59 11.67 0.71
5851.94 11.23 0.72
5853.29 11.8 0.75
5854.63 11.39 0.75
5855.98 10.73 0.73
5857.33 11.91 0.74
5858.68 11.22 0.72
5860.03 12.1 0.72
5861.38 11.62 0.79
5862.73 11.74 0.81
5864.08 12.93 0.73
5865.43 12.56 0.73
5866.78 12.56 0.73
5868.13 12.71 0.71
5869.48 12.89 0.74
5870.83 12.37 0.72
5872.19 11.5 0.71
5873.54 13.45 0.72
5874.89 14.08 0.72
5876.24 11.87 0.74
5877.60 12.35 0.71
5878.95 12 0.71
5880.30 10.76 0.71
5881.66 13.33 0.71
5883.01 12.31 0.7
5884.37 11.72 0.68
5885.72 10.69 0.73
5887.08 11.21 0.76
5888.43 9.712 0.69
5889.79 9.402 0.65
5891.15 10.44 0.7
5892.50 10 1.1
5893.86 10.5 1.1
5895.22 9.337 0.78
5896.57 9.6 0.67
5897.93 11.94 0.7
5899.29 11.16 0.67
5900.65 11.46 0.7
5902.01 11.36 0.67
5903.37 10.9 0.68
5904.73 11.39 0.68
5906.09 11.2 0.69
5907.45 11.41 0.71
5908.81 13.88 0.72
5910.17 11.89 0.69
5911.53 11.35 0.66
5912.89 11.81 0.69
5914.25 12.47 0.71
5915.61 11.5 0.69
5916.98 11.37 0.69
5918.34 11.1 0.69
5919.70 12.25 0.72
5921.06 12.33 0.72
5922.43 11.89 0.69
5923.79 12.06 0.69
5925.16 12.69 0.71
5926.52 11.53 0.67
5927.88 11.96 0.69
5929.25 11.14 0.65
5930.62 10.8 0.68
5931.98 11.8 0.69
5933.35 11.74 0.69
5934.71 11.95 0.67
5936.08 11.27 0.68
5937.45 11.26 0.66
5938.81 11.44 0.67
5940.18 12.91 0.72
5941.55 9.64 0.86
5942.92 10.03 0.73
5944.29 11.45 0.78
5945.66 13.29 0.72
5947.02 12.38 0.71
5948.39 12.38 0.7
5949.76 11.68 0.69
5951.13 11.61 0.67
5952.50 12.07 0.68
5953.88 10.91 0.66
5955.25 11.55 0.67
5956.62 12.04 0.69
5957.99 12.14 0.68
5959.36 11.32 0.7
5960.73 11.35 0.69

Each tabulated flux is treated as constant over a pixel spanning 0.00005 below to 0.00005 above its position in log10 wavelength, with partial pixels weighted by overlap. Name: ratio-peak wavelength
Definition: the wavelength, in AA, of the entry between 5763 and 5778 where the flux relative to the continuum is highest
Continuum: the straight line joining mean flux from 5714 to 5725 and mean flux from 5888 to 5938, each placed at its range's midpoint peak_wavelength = 5771.65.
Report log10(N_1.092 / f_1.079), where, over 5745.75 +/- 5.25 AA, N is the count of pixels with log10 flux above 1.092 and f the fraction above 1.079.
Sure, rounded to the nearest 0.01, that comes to 0.81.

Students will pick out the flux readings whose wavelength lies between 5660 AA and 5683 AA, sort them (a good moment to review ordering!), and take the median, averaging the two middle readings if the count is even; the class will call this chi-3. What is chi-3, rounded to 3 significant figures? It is 11.9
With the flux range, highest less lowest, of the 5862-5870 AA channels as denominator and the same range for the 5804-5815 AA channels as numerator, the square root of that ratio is 1.27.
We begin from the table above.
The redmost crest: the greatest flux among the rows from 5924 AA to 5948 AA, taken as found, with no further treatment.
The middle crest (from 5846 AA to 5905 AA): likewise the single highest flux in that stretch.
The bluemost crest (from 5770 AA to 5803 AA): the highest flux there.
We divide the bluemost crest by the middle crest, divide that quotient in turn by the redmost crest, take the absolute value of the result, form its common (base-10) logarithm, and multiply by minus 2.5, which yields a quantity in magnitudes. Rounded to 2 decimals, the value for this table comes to 2.82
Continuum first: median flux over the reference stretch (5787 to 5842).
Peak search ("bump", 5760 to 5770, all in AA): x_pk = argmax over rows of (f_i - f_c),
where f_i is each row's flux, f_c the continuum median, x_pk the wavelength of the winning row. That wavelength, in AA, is 5768.99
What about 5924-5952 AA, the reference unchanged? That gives 5945.66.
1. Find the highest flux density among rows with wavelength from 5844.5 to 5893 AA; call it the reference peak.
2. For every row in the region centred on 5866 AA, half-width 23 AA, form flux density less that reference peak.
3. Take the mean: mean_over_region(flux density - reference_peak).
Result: -2.07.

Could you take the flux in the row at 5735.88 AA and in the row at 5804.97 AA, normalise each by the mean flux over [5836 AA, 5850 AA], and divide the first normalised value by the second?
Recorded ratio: 1.03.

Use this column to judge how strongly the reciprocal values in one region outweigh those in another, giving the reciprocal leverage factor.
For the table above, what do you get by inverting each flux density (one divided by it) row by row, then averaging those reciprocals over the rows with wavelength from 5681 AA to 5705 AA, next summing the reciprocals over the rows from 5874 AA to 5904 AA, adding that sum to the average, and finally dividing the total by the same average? 25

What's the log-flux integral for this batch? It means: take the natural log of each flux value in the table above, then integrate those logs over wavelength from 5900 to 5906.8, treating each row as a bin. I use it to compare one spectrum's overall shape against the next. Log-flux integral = 16.5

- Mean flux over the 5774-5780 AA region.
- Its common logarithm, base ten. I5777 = 1.06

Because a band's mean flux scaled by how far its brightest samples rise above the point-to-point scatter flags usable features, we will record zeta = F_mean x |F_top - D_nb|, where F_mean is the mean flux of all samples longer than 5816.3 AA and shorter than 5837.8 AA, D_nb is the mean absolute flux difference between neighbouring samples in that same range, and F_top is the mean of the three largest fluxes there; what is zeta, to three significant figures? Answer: 166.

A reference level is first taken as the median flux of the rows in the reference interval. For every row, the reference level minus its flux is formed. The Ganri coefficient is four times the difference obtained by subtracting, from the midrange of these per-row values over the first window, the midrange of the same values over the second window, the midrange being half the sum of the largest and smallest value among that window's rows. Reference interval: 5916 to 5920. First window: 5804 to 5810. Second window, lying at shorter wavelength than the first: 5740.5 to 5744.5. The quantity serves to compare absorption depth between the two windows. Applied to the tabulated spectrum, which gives 2.04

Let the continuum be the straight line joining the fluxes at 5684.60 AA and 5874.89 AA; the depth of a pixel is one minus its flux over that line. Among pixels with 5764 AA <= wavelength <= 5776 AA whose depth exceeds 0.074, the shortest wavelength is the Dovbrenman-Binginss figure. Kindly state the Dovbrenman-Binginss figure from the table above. 5765.01 AA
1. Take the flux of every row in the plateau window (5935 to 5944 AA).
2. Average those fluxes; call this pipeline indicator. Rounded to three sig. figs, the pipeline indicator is 11.1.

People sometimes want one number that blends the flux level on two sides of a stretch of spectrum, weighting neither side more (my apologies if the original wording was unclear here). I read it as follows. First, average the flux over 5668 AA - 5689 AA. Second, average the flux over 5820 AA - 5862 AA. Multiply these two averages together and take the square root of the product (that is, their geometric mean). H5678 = 12.2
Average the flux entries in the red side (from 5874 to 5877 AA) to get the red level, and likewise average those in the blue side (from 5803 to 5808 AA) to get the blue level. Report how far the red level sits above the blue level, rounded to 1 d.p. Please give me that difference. 1.3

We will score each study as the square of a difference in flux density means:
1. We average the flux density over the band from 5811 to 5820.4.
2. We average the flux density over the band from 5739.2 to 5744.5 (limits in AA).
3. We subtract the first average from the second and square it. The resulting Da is 0.03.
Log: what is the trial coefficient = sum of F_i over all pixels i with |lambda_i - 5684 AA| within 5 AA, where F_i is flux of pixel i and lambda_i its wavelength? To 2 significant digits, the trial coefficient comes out 97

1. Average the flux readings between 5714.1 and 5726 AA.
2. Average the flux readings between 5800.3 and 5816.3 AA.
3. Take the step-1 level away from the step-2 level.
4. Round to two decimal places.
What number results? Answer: -0.31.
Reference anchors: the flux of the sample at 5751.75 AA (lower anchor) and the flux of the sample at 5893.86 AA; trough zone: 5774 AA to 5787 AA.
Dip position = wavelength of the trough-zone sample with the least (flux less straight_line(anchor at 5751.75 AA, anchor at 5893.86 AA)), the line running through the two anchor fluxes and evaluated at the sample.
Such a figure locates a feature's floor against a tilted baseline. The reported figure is 5783.62 AA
